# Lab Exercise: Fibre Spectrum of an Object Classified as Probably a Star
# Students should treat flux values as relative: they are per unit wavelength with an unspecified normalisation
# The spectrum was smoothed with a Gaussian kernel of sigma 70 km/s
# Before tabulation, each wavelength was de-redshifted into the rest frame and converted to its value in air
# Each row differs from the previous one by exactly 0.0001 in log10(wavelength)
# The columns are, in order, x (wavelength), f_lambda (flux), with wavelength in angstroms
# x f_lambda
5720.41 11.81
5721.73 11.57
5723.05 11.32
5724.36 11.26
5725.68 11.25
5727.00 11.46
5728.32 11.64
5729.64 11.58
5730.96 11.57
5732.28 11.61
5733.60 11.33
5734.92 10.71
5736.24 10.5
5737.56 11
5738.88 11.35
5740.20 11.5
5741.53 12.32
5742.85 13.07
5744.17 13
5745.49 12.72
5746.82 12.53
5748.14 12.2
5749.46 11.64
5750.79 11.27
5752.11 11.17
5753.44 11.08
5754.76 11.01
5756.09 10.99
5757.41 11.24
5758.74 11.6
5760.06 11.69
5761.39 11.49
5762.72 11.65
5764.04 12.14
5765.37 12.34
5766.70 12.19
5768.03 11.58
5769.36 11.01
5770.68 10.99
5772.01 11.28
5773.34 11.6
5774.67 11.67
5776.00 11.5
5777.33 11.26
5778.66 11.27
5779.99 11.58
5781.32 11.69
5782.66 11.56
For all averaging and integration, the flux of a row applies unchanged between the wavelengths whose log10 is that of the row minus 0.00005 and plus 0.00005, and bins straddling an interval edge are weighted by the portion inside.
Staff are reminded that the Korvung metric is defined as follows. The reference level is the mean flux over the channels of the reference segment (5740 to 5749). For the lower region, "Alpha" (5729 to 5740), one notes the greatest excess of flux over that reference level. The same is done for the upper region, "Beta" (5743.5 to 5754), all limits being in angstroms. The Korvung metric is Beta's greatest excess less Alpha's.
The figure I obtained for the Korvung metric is 1.4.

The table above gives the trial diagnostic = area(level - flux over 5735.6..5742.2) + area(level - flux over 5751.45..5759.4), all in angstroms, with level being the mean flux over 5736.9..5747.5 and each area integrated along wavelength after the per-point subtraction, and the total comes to 14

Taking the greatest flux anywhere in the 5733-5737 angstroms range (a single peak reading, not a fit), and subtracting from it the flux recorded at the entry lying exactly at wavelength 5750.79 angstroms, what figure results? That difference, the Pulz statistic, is 0.1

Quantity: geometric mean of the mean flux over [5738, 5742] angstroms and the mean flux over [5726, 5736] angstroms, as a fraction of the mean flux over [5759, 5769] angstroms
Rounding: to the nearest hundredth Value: 0.97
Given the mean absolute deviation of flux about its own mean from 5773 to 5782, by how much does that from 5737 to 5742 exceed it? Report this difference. 0.25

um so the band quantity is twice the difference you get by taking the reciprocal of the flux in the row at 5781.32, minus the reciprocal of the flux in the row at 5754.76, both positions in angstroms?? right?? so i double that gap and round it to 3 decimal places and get -0.011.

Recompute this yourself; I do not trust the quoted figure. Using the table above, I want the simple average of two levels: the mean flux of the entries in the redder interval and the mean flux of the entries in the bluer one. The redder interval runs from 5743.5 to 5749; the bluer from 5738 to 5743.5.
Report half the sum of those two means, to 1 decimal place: 12.3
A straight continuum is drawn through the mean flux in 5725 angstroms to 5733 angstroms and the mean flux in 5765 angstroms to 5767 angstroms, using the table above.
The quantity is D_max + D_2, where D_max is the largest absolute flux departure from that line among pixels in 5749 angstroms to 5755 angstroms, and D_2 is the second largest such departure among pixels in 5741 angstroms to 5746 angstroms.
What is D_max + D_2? 2.20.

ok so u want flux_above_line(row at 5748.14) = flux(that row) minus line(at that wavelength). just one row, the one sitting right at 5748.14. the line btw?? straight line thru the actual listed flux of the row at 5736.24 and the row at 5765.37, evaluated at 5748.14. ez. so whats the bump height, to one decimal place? 0.9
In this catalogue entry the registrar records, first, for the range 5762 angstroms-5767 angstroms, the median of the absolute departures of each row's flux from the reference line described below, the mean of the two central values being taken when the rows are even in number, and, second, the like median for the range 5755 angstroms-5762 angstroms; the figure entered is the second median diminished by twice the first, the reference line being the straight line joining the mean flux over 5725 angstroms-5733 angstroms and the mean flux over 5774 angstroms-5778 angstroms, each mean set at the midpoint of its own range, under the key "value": -1.16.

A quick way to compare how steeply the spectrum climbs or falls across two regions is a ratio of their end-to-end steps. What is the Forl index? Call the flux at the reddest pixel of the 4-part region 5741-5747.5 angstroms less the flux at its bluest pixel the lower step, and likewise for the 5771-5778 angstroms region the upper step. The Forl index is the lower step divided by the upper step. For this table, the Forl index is -10.5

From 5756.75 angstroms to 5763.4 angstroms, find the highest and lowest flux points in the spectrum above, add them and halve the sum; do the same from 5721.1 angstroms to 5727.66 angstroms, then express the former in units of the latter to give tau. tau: 1.00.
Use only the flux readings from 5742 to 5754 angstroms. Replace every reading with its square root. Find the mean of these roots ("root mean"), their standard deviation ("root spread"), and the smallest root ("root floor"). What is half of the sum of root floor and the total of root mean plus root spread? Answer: 3.46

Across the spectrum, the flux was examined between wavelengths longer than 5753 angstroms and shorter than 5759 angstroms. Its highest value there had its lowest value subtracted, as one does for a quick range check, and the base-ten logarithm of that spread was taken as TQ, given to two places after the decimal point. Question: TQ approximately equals -0.21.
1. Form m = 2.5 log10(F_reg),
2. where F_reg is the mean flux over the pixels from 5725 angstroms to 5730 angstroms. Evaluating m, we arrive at 2.65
